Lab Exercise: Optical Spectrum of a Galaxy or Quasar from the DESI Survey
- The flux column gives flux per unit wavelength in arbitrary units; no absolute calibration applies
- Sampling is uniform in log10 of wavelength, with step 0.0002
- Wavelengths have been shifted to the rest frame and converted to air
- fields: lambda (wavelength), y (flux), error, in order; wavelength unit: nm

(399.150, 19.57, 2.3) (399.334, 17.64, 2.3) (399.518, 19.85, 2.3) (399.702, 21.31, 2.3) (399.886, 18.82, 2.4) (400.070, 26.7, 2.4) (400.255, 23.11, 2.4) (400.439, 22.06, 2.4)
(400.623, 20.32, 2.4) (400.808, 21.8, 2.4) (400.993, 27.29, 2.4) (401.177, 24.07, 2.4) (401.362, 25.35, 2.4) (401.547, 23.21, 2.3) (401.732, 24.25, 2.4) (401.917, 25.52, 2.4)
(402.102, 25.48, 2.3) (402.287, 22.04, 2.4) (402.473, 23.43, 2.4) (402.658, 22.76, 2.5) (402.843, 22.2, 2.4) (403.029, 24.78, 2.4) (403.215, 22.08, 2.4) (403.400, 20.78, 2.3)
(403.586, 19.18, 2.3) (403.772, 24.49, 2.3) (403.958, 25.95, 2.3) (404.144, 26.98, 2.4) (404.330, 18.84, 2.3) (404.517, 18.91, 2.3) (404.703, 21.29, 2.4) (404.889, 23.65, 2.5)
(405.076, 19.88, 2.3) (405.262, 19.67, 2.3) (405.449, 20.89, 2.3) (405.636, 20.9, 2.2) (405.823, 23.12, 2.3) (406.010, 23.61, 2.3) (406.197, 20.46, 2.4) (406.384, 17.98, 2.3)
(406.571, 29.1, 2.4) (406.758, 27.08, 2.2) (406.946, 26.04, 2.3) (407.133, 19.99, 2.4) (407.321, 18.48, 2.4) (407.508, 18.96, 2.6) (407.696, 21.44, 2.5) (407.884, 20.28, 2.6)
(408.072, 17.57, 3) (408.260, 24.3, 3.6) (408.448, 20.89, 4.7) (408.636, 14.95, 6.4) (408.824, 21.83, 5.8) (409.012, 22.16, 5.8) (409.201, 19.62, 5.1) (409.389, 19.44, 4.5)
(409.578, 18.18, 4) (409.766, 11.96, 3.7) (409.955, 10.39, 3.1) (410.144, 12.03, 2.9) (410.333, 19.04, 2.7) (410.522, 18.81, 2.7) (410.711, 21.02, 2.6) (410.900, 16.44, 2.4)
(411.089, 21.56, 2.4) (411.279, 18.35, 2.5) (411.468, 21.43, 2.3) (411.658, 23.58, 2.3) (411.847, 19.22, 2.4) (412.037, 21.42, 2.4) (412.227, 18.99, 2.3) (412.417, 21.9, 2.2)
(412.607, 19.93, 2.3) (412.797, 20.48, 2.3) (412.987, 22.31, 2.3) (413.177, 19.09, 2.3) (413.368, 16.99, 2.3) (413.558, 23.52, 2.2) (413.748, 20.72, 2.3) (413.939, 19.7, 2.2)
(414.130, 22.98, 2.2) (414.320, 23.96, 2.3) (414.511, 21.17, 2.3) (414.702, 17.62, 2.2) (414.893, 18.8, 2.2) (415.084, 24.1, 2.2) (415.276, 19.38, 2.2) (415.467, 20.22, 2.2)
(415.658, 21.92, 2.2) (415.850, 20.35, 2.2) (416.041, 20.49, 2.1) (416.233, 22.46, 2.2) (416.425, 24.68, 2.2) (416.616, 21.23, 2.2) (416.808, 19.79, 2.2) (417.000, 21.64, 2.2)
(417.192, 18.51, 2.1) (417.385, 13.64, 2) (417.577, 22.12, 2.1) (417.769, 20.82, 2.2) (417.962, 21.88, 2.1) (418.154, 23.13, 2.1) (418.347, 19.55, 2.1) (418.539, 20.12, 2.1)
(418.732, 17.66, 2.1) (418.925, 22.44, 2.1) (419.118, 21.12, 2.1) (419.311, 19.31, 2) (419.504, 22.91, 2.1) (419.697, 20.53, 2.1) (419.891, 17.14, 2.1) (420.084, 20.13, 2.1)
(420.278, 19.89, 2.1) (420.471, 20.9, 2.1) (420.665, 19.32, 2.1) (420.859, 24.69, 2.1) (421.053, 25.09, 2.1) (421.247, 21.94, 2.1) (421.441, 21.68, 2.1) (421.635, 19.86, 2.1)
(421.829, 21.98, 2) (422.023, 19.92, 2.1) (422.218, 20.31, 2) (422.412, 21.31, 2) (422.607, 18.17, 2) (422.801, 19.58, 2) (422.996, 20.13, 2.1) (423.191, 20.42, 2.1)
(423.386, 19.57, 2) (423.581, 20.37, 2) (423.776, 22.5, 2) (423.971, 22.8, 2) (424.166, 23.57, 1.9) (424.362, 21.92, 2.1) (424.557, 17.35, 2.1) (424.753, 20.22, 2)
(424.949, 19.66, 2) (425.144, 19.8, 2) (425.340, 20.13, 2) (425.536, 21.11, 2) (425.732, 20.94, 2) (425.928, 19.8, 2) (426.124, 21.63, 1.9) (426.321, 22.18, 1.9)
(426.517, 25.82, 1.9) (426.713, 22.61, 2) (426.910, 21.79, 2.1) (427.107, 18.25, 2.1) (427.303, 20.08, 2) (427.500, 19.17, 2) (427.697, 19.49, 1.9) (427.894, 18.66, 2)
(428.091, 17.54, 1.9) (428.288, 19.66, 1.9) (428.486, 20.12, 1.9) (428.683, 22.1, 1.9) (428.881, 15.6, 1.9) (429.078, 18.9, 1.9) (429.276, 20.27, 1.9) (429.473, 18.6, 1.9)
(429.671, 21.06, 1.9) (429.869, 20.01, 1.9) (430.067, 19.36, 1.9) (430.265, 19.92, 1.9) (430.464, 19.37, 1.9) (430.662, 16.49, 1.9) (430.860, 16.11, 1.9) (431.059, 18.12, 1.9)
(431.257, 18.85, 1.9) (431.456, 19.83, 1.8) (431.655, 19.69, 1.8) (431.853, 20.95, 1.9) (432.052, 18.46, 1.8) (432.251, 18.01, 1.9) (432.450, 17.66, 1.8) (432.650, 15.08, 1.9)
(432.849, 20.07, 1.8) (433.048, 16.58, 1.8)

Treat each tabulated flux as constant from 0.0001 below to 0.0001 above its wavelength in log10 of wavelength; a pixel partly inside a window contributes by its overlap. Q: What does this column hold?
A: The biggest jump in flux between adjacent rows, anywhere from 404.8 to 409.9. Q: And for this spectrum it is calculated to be 11.1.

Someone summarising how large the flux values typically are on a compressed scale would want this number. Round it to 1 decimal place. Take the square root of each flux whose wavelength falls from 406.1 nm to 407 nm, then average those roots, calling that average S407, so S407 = 4.9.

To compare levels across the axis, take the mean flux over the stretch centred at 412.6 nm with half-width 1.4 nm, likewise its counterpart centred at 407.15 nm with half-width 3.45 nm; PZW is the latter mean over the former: 1.00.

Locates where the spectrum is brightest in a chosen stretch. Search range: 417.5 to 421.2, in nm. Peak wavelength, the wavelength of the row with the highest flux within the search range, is 421.053 nm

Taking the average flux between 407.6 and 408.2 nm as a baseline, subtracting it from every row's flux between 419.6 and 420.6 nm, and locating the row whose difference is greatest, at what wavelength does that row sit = 420.471 nm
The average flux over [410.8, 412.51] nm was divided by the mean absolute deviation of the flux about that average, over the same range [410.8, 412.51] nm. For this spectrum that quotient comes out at 11.0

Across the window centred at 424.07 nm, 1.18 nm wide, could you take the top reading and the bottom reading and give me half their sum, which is 20.5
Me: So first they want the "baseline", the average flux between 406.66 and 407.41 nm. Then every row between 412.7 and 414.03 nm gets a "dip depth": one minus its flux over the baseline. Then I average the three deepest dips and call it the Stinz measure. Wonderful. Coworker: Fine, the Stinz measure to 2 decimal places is 0.19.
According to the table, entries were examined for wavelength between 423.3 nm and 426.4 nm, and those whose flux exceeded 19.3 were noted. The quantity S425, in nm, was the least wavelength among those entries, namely 423.386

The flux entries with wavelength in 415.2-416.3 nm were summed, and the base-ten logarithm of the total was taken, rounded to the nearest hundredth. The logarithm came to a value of 2.10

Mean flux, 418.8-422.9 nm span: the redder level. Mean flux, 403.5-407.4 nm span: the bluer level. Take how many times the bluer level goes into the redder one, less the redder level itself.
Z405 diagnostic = -19.9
